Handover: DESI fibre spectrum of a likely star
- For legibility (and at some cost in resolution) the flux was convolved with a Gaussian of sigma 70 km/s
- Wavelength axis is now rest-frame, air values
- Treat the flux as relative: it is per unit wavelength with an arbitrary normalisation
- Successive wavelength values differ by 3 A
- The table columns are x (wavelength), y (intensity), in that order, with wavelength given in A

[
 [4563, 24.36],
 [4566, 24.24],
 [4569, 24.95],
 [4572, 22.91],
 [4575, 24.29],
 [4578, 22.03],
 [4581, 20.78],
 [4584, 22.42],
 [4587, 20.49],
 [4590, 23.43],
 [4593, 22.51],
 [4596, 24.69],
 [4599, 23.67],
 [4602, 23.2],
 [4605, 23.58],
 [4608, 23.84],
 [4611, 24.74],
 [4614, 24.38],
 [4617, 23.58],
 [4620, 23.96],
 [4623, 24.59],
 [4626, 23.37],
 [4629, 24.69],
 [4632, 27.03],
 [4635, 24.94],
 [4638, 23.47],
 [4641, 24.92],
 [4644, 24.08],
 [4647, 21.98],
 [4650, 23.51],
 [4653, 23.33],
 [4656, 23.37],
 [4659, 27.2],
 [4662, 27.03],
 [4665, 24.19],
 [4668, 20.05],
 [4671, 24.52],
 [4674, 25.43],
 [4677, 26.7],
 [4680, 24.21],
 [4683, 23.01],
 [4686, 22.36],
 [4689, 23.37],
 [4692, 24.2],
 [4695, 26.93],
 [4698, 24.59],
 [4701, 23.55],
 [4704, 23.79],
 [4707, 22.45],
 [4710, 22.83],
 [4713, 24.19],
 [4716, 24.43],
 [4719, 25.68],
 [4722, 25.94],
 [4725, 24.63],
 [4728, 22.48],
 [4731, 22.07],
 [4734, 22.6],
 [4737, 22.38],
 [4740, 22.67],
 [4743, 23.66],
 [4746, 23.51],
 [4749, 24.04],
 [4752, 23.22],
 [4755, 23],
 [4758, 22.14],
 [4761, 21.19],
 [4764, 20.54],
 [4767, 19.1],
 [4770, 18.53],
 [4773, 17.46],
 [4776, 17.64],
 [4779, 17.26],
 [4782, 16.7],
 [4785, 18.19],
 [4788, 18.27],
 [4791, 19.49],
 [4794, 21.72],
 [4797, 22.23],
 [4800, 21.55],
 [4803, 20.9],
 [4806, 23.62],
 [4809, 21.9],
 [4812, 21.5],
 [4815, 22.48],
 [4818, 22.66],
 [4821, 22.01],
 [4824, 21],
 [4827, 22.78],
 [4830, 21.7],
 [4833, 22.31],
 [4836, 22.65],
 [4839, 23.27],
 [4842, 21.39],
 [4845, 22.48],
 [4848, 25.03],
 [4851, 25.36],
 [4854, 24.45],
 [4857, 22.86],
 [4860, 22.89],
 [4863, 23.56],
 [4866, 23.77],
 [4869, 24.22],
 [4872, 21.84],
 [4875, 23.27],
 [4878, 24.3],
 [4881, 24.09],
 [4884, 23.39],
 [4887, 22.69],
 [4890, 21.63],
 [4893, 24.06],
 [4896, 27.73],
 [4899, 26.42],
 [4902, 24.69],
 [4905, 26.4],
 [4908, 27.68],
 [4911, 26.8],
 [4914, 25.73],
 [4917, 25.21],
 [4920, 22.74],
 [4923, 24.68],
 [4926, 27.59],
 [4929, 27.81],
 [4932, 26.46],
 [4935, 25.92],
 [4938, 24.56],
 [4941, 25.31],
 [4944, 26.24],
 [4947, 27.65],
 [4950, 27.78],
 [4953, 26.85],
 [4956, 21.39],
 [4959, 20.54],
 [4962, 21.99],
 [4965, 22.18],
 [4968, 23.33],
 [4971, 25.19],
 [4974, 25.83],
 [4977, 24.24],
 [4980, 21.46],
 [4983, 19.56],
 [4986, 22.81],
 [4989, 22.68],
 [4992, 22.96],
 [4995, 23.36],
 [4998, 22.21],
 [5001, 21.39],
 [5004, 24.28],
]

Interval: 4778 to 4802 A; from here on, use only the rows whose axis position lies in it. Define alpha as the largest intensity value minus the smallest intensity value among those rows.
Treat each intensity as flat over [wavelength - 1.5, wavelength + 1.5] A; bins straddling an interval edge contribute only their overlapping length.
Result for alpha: 5.5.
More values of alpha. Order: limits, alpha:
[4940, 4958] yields 6.4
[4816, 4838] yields 1.8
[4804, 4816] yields 2.1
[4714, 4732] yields 3.9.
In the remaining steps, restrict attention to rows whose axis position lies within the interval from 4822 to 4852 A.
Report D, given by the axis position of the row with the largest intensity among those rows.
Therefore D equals 4851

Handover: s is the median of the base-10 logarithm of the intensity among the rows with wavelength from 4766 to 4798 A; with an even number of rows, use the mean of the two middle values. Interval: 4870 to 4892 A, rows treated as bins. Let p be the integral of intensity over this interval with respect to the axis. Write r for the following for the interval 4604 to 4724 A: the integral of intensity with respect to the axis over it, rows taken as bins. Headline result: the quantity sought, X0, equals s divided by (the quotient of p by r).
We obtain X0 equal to 7.2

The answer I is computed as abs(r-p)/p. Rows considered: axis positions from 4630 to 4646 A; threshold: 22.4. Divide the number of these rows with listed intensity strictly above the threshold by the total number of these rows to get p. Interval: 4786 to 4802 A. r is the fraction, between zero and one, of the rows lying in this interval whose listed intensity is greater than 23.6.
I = 1.0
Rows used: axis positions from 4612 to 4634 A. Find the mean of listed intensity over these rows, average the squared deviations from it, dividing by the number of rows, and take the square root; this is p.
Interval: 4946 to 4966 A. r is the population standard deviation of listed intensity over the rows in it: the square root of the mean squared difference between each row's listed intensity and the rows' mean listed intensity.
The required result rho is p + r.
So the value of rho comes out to 4.1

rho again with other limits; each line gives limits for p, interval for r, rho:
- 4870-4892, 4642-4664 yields 2.8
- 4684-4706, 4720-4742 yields 2.7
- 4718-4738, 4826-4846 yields 2.1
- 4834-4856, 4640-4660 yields 2.9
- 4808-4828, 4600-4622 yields 1.1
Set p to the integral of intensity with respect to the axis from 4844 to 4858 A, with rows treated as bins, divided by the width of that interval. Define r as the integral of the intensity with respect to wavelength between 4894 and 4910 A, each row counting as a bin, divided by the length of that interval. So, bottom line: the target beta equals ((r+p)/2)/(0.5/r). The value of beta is 1343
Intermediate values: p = 24.1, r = 26.5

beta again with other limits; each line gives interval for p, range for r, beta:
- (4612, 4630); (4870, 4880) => 1100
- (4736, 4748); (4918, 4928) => 1214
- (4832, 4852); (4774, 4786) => 707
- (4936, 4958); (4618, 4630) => 1198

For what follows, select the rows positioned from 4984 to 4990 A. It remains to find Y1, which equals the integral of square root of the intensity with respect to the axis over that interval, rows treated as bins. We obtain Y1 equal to 28.4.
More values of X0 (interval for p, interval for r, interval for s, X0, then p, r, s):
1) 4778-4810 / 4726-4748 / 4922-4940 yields 1.1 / 646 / 502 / 1.42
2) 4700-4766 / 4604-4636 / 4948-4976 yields 0.7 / 1531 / 782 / 1.37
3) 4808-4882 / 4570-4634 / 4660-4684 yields 1.2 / 1698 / 1507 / 1.39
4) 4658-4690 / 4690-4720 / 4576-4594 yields 1.3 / 779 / 727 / 1.35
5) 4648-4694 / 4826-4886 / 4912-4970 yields 1.8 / 1112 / 1397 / 1.40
